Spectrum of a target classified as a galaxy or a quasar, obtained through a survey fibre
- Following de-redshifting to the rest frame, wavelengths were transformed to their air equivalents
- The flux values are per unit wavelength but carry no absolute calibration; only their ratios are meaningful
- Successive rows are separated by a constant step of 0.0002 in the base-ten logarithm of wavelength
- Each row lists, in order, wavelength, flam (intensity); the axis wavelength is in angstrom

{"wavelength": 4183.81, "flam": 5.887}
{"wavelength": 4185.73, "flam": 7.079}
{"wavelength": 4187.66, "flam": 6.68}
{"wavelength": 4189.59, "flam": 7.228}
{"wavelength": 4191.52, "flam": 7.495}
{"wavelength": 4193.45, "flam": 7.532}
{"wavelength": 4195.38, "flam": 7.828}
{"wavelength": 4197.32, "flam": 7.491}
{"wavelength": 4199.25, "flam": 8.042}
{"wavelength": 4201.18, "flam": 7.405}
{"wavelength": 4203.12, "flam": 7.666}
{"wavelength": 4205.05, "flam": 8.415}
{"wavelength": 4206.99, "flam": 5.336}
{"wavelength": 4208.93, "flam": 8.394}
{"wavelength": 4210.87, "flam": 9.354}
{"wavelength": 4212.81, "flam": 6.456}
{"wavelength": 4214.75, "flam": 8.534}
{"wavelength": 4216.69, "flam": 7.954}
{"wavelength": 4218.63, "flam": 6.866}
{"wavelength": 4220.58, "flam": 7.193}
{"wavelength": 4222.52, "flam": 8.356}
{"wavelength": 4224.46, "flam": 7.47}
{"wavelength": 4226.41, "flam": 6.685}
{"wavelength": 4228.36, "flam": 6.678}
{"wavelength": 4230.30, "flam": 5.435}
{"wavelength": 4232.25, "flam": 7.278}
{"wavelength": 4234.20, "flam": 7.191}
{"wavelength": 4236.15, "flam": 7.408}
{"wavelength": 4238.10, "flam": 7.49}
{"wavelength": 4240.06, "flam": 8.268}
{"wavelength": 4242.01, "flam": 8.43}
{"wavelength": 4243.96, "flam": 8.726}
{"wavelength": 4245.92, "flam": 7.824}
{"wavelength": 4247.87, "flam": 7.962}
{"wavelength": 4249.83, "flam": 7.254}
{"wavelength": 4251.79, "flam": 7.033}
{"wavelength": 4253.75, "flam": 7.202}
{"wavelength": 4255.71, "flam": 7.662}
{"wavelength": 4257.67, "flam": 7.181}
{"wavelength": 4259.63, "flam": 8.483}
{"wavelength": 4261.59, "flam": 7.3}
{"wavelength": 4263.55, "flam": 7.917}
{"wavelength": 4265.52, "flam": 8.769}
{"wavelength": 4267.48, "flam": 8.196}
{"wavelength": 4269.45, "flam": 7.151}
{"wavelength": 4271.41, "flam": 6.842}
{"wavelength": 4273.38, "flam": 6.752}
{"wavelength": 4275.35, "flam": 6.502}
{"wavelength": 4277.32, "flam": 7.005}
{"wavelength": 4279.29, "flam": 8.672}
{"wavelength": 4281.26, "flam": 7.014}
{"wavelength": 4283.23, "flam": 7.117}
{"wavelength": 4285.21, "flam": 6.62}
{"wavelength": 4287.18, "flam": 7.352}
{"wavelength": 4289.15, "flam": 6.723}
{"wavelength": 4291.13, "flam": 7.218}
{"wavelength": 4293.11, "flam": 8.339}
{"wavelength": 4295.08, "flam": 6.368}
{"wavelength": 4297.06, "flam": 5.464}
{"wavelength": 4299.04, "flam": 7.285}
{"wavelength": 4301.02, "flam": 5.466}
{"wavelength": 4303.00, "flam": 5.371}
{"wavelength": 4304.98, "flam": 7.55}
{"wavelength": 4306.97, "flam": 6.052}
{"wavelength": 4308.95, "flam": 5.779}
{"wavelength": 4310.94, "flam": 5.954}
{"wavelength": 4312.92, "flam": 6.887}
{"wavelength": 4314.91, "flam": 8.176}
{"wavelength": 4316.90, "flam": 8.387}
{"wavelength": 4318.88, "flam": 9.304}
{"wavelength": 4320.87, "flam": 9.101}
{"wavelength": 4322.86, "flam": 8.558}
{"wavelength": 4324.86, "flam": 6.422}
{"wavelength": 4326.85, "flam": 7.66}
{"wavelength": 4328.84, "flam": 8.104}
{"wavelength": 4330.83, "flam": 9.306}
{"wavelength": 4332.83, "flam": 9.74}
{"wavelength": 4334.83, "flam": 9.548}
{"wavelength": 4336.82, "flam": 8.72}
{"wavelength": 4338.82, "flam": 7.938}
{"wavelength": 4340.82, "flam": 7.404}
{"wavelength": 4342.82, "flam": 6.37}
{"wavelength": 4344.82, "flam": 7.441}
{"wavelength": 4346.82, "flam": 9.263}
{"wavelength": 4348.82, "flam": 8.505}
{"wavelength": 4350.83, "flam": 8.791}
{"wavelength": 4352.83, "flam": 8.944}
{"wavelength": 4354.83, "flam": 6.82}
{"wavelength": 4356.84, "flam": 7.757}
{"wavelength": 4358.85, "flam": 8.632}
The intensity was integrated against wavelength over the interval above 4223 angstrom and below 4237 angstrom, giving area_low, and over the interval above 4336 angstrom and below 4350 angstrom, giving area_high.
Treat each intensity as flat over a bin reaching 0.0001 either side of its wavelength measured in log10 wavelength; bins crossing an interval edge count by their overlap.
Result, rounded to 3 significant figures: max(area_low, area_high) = 111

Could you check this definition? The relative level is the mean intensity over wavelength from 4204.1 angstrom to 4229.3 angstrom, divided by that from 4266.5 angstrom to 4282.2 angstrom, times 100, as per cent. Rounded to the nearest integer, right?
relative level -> 103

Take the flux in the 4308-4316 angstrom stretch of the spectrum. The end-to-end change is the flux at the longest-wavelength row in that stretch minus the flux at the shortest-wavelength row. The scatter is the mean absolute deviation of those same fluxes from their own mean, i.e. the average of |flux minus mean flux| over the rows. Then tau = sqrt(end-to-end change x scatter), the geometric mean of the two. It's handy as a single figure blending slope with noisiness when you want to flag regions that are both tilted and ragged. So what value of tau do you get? 1.4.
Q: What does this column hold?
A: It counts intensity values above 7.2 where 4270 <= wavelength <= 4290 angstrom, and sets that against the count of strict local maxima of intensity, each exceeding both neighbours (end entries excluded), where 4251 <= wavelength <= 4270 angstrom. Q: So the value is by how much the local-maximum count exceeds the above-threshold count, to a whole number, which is 1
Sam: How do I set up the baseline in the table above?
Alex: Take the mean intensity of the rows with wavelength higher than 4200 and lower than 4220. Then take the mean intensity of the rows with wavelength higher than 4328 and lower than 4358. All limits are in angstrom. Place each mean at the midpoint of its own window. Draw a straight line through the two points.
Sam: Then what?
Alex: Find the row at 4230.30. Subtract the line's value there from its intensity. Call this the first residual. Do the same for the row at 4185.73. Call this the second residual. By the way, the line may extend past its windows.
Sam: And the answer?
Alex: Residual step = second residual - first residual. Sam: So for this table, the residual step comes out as 1.9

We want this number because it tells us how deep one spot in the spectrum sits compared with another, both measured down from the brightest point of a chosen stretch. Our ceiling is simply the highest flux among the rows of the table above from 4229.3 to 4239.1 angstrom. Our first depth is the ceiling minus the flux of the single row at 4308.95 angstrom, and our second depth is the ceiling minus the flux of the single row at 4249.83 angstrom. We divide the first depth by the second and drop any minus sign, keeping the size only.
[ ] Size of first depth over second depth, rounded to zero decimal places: 7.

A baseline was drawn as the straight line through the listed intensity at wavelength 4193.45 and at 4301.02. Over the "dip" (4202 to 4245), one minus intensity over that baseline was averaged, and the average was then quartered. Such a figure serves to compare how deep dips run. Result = -0.021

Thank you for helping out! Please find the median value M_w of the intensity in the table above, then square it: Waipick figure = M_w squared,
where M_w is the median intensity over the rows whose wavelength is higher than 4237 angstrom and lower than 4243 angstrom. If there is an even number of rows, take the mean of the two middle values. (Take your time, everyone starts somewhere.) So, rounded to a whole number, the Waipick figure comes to 68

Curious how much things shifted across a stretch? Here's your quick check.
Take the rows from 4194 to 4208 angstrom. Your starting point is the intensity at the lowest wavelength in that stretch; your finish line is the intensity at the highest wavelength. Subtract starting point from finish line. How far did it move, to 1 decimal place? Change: -2.5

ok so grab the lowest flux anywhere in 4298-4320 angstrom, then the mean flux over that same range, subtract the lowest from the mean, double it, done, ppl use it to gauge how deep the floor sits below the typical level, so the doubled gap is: 3.1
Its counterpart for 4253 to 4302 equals 3.5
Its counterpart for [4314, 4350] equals 3.9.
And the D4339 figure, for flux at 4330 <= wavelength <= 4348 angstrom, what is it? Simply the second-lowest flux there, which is 7.404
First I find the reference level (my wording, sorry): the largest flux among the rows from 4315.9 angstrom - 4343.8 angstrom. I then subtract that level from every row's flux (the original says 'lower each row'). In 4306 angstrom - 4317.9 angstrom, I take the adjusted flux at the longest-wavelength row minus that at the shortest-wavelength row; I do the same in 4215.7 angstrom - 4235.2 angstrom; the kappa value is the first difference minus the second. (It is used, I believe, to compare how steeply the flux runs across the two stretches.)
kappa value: 3.1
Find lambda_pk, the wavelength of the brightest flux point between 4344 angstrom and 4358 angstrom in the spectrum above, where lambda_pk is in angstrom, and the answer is 4346.82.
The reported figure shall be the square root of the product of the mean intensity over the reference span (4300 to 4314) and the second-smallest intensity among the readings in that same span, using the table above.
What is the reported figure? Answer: 5.80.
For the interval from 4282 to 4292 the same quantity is 6.86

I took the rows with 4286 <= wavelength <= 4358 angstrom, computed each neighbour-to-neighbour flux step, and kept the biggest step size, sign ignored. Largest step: 2.2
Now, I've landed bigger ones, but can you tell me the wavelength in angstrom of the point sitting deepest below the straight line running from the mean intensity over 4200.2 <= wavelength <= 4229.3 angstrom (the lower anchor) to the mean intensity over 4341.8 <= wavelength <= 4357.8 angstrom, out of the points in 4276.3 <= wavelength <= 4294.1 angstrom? 4285.21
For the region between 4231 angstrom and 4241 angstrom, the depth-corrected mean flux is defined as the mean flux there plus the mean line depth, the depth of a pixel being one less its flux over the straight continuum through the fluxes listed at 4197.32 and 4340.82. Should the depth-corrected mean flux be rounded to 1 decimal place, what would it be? 7.5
